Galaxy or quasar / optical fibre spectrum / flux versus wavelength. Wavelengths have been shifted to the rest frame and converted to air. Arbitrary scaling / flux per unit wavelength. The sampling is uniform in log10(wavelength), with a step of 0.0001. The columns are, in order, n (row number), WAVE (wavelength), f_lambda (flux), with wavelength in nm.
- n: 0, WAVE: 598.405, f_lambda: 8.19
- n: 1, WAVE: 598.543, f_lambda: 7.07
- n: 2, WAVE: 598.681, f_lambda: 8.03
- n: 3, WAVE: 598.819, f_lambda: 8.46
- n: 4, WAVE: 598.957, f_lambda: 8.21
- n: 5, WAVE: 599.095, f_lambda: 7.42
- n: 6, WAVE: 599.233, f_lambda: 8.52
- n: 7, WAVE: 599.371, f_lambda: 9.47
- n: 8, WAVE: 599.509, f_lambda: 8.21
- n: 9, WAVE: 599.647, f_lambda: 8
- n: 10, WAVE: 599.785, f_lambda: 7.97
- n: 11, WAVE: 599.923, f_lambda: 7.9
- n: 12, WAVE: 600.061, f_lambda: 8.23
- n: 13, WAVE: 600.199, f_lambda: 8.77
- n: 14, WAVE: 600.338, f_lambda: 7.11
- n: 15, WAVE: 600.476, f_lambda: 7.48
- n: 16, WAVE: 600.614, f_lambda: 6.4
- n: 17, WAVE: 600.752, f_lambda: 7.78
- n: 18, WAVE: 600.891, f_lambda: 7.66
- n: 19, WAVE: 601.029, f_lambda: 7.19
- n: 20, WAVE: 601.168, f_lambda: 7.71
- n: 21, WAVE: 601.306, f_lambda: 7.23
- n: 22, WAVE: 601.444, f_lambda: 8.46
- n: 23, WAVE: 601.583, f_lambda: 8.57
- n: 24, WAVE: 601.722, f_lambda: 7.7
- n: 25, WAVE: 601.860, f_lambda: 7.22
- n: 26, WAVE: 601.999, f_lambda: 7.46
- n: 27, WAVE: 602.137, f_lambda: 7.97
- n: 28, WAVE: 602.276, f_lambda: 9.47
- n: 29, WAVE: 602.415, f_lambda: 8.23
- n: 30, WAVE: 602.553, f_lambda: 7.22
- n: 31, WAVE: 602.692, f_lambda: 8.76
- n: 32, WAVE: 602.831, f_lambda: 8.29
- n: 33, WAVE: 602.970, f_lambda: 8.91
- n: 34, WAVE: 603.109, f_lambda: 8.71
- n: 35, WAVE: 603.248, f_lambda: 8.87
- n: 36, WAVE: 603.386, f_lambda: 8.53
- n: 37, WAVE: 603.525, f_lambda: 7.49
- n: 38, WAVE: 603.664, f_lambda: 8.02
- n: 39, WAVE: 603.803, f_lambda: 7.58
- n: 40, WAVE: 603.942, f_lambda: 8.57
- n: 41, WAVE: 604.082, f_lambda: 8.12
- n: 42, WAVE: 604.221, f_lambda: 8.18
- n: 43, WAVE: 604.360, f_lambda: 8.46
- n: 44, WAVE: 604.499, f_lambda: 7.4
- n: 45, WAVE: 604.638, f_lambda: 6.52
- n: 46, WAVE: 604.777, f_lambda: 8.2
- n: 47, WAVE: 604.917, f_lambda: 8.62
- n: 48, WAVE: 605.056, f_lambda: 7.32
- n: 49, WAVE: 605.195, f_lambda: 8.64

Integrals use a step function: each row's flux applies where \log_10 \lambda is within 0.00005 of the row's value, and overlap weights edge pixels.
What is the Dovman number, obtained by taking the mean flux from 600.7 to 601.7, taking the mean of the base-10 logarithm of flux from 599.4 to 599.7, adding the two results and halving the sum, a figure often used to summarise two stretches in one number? 4.35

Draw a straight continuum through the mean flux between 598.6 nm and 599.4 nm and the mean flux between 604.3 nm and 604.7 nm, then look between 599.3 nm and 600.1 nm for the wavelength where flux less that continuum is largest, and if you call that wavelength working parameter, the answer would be 599.371 nm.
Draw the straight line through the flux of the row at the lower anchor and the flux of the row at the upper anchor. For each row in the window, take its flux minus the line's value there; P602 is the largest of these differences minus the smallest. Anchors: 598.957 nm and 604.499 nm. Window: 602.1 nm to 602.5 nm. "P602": 1.5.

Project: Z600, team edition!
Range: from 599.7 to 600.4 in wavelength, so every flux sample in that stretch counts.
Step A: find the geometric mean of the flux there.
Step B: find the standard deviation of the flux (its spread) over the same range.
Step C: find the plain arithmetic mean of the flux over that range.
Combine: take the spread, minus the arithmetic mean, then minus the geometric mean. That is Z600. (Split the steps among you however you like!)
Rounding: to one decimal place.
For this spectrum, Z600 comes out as -15.4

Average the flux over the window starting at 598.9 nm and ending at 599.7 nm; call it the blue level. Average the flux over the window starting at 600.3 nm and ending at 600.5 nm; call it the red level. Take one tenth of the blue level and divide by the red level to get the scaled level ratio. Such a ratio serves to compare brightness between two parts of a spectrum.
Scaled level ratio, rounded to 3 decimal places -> 0.114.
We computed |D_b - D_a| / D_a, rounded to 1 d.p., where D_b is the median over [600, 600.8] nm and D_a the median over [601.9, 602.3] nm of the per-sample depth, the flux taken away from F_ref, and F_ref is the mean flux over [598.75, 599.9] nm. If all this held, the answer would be 1.1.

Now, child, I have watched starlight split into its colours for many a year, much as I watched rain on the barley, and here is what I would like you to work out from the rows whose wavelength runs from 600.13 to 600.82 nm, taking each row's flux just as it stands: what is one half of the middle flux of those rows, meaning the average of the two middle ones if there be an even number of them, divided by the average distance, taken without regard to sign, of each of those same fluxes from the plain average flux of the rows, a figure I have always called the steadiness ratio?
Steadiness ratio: 6.1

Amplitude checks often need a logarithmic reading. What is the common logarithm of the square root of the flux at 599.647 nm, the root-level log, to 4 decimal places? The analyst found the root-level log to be 0.4515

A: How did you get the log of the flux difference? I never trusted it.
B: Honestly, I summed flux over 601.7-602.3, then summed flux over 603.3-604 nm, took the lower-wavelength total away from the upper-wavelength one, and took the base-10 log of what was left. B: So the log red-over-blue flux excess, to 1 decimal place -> -0.4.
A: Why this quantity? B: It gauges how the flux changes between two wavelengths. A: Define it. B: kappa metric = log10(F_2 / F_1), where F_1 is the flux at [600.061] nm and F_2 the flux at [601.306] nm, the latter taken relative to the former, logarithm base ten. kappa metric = -0.056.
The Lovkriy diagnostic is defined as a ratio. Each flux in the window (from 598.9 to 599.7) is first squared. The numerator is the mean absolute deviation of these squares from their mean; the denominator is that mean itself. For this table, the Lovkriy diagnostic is 0.113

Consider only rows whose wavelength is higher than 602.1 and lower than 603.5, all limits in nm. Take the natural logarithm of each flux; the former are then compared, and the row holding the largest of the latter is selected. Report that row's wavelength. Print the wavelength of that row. 602.276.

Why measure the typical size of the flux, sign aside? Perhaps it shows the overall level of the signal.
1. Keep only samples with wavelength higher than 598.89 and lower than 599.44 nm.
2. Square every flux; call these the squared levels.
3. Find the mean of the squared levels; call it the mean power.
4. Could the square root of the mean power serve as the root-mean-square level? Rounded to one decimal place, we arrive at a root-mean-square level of 8.4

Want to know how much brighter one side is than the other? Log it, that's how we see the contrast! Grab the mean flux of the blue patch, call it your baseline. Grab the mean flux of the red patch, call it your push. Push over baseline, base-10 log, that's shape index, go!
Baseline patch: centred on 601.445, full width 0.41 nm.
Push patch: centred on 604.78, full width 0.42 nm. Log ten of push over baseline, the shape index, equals -0.017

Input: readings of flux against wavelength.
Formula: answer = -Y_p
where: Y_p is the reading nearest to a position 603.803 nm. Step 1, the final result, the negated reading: -7.58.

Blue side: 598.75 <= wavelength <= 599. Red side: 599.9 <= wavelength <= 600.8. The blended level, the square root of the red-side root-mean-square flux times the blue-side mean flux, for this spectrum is 8.01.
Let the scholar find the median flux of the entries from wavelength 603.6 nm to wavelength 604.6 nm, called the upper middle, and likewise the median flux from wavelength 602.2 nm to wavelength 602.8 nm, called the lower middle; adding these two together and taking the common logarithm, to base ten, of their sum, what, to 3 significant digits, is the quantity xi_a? 1.22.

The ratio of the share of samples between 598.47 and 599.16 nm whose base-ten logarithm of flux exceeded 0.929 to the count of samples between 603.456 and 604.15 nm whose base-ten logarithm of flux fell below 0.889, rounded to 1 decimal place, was 0.0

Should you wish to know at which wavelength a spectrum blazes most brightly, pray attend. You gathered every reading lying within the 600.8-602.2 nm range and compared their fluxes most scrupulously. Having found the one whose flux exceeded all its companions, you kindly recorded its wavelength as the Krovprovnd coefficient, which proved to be 601.583 nm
